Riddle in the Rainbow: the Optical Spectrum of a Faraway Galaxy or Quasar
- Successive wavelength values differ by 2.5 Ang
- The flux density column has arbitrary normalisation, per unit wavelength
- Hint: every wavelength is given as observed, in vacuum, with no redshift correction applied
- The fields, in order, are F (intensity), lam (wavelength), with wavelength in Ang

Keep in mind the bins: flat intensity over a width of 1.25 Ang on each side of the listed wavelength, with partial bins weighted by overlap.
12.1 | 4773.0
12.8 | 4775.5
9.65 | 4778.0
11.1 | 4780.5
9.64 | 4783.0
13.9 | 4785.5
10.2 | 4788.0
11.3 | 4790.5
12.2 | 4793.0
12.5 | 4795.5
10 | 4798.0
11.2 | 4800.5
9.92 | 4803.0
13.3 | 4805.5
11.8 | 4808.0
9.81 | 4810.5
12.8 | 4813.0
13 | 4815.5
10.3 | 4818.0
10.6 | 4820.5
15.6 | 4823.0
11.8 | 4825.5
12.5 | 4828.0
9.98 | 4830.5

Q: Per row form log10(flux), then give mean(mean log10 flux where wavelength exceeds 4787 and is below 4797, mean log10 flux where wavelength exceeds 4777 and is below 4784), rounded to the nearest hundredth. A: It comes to 1.03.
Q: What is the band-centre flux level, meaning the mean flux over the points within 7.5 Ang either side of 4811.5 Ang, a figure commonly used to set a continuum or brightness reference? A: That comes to 11.8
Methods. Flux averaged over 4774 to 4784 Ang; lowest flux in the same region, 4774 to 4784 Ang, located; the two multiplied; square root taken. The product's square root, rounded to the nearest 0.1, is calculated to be 10.2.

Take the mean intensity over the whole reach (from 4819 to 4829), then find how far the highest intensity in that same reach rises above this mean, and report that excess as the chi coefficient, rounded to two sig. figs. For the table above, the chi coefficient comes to 3.0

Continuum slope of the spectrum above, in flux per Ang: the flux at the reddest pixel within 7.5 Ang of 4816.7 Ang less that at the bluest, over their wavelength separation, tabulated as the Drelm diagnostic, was 0.5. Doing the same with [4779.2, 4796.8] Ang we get 0.1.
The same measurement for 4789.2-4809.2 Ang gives 0.0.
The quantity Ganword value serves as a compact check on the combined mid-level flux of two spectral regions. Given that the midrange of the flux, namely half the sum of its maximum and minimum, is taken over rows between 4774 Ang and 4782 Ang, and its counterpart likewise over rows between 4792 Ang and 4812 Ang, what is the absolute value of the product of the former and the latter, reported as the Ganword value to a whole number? 130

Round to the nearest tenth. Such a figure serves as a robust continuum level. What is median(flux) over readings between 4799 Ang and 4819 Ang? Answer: 11.5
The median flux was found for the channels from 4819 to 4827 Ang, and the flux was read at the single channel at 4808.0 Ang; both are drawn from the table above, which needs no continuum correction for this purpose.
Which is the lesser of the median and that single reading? 11.8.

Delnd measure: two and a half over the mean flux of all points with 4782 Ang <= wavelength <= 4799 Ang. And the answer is 0.219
